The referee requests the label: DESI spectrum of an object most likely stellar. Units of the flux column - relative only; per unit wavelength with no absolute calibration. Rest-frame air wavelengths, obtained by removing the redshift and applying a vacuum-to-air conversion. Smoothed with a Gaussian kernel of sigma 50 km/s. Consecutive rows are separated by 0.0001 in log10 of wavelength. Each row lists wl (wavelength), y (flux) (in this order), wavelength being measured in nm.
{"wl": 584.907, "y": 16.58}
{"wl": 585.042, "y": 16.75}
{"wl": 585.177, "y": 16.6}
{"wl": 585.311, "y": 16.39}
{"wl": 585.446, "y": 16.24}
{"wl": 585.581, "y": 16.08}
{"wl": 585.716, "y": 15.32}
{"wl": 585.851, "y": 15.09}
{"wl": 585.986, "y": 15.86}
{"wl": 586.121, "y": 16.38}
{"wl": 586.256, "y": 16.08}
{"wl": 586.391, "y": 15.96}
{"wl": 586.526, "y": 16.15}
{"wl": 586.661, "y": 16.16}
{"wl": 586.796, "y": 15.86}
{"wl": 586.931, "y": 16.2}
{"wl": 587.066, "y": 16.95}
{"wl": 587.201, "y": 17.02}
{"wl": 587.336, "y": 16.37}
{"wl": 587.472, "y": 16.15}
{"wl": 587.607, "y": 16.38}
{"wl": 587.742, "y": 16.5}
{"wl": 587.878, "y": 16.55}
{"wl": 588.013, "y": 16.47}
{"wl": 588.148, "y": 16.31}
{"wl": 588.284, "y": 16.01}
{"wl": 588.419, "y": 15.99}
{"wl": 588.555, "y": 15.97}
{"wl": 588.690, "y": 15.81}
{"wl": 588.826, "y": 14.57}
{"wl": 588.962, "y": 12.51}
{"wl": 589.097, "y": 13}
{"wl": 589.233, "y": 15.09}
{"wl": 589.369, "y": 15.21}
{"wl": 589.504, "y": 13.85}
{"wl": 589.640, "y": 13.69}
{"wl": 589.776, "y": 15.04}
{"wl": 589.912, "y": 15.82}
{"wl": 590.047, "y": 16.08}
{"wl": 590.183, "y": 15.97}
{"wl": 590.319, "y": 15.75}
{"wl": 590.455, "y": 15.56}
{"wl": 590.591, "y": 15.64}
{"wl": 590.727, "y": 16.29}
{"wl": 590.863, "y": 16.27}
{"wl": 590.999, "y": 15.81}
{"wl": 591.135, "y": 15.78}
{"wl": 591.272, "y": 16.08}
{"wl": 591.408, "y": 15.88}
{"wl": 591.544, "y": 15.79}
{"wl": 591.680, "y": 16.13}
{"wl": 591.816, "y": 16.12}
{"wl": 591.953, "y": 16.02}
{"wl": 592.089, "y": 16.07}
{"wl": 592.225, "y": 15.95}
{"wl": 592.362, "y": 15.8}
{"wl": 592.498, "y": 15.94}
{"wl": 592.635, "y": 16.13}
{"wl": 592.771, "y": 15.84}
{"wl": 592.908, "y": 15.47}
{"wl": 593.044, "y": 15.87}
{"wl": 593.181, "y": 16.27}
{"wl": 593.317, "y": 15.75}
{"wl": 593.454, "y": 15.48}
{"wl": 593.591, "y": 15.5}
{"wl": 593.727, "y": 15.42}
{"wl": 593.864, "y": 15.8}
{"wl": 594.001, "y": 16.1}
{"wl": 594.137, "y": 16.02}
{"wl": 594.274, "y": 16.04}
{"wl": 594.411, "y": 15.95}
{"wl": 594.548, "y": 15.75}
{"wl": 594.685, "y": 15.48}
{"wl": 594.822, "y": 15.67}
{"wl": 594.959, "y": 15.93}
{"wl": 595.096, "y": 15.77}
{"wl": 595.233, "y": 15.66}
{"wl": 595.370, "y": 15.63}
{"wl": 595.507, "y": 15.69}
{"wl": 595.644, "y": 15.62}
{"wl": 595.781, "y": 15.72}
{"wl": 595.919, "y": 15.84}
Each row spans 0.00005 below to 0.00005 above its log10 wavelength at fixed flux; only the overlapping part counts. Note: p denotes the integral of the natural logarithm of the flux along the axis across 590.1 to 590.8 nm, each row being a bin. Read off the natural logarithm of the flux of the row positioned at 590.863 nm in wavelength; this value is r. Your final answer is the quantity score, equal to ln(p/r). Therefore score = -0.367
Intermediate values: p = 1.933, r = 2.79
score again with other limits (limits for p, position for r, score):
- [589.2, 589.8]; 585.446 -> -0.553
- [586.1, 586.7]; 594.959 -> -0.506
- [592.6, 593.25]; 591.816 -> -0.435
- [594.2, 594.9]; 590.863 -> -0.369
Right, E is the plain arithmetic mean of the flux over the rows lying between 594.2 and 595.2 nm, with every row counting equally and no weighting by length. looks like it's 15.8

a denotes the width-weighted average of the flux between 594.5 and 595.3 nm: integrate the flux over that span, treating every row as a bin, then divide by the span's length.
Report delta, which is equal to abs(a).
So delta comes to 15.7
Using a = 15.7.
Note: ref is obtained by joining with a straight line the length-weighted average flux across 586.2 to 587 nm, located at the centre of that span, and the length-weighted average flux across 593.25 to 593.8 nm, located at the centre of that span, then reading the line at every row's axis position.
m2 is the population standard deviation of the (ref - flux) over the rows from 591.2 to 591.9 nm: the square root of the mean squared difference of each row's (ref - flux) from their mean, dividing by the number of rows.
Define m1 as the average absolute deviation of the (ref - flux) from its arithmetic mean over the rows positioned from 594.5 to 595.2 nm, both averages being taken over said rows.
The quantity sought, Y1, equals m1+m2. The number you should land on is 0.26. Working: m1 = 0.120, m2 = 0.145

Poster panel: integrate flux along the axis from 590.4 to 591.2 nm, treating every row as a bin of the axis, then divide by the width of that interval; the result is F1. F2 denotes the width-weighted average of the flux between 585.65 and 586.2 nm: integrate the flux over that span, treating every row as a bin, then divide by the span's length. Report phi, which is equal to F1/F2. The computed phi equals 1.015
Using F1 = 15.9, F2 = 15.7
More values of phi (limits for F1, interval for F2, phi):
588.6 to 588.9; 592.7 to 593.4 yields 0.958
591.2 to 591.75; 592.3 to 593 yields 1.008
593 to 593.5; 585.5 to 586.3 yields 1.004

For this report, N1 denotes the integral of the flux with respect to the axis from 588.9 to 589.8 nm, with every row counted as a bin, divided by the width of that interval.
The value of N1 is 14.0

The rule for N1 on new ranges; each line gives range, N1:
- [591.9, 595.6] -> 15.8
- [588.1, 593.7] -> 15.6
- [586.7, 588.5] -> 16.4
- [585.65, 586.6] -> 15.8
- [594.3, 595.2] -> 15.8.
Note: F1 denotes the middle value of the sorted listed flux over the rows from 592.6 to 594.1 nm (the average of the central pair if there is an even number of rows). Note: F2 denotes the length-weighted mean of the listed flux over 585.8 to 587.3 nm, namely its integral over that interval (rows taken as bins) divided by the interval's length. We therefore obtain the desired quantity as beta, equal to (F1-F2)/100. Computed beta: -0.0038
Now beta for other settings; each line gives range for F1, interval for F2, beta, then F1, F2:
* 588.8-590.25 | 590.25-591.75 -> -0.0087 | 15.04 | 15.9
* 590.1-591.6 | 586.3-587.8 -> -0.0053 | 15.81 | 16.3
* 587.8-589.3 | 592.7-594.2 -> 0.0019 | 15.97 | 15.8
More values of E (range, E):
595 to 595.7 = 15.7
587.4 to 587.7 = 16.3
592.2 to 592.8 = 15.9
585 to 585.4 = 16.6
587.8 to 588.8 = 16.2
